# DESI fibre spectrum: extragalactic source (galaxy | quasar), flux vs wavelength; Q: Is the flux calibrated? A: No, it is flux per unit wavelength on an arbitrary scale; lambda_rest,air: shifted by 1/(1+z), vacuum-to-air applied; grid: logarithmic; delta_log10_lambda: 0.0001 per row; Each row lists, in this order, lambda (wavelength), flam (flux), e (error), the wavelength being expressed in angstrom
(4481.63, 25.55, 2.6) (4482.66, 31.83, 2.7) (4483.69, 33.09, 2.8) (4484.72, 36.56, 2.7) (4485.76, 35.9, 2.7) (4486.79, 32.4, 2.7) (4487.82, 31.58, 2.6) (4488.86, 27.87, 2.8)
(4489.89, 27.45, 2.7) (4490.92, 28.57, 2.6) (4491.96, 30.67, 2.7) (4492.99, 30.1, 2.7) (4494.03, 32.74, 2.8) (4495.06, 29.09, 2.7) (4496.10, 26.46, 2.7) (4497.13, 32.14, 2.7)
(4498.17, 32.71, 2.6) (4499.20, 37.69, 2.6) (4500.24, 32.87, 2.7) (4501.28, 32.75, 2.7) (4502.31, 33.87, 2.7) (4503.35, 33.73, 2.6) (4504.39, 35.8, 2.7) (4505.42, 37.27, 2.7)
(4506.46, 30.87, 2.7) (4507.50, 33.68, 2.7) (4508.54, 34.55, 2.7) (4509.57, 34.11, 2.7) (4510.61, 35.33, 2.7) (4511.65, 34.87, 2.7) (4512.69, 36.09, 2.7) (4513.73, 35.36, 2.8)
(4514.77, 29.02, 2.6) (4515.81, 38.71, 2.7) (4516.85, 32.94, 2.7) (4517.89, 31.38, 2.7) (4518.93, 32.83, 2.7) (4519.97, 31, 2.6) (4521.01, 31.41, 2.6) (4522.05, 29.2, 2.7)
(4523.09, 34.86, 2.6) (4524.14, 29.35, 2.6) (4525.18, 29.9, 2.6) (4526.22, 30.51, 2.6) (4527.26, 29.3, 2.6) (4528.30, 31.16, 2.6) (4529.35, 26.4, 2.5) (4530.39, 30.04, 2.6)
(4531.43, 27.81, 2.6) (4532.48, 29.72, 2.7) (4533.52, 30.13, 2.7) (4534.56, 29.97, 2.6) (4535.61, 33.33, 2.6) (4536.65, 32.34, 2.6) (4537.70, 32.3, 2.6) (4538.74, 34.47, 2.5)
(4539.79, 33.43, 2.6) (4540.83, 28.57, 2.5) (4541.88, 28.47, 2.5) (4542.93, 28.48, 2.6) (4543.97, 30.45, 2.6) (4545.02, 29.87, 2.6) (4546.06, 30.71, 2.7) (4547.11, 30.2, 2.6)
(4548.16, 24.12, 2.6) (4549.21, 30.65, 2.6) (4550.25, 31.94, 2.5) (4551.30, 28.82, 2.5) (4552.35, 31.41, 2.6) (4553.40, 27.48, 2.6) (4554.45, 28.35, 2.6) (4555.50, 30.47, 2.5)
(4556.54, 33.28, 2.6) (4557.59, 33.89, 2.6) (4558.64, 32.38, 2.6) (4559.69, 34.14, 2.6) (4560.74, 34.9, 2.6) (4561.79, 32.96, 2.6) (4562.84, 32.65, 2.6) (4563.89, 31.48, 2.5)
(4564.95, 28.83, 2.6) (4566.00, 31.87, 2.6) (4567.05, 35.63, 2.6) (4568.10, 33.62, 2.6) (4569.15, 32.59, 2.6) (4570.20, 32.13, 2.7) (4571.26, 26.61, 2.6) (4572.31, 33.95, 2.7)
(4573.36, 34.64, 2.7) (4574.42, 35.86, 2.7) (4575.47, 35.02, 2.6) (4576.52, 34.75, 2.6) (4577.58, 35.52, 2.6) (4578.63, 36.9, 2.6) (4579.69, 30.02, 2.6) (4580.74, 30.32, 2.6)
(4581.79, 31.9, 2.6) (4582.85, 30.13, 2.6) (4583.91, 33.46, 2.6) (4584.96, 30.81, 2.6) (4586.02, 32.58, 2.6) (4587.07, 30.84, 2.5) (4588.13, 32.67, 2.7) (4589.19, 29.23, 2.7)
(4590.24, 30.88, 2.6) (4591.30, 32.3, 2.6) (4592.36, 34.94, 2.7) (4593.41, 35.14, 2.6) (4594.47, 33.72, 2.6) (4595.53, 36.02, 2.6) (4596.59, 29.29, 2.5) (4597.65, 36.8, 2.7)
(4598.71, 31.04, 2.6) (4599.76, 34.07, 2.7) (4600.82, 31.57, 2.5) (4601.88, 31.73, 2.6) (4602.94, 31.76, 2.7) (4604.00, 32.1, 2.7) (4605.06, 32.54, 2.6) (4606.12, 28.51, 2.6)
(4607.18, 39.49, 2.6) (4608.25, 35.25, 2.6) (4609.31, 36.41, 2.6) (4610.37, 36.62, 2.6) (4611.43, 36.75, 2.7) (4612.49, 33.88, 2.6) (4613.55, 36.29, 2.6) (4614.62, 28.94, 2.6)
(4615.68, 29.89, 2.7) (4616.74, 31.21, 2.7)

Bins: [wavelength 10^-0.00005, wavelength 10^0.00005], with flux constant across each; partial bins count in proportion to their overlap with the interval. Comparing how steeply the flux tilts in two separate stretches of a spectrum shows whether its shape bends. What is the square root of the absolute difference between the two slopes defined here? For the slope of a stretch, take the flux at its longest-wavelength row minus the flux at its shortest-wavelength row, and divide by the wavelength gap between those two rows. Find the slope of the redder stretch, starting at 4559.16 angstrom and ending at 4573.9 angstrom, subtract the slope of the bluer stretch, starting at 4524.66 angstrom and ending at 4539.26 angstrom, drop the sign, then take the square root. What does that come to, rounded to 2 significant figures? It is 0.55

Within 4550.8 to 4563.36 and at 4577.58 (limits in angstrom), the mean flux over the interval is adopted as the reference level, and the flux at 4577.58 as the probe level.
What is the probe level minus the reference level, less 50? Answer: -46.2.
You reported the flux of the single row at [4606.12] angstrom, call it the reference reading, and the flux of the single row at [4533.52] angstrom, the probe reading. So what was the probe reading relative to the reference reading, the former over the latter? 1.06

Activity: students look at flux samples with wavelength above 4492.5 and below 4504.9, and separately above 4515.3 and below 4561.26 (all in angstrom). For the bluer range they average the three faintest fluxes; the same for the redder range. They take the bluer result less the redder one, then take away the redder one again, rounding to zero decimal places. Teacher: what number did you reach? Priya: -23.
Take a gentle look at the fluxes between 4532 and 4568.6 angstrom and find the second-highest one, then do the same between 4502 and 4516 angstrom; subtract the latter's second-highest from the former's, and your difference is -2.4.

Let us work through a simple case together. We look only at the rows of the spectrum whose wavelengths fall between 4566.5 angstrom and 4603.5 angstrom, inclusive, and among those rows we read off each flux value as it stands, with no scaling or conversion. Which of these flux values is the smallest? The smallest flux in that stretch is 26.61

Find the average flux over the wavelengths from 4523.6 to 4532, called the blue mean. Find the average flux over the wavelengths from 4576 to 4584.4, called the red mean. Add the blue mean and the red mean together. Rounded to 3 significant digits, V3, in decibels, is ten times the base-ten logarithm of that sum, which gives 17.9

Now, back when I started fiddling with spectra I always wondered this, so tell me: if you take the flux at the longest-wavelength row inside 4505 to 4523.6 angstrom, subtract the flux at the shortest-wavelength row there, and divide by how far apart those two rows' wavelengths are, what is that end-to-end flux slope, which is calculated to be -0.14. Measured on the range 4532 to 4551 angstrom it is 0.12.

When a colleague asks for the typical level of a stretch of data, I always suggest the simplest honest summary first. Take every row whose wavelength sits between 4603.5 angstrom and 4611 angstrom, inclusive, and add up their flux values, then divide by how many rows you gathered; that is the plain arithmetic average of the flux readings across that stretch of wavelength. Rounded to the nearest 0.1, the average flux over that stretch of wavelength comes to 34.4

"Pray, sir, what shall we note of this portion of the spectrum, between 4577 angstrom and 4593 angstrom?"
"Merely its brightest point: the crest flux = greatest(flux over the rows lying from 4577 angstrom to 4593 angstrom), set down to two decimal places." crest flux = 36.90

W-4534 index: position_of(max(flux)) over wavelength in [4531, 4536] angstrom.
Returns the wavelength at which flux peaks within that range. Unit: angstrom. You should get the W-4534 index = 4535.61 angstrom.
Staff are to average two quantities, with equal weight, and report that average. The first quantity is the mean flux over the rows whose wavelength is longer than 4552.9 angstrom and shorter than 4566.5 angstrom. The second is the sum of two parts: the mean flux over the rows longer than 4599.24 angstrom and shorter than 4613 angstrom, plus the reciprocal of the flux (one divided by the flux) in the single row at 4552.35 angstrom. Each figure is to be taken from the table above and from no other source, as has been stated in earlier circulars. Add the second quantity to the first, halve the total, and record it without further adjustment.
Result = 32.8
